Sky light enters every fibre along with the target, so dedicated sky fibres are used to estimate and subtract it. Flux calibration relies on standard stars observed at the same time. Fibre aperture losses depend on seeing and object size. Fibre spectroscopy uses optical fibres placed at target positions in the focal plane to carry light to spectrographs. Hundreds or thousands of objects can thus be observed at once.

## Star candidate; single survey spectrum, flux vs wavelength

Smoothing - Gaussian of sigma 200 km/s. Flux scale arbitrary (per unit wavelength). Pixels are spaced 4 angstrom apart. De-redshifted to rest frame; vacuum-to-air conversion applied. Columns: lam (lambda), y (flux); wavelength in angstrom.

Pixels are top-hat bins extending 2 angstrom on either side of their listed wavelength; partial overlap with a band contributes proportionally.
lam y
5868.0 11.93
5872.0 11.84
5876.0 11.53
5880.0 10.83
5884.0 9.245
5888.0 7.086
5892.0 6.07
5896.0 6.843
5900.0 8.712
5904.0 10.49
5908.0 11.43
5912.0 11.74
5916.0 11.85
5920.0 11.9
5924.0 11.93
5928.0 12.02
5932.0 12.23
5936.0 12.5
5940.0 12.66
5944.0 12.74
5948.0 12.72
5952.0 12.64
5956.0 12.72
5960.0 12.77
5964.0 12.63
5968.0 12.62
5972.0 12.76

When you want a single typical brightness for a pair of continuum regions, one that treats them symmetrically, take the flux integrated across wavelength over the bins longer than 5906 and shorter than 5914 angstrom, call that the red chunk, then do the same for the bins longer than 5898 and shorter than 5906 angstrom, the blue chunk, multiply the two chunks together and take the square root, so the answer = 84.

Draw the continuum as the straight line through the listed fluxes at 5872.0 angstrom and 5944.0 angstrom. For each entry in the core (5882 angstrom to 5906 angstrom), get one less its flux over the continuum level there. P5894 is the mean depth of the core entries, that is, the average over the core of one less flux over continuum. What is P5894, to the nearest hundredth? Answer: 0.33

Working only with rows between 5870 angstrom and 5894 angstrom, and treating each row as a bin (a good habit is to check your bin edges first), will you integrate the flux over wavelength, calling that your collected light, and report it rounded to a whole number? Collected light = 226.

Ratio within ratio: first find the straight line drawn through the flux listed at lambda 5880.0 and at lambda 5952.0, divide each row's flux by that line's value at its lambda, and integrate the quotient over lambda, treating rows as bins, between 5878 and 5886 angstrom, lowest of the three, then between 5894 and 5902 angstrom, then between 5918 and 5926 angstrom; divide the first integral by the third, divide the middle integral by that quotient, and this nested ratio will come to 6.0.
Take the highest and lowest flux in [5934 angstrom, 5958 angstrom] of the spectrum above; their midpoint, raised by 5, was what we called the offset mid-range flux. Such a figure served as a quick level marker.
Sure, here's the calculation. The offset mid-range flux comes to 17.6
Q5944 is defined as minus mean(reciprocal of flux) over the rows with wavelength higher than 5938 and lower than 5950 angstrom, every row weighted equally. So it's -0.079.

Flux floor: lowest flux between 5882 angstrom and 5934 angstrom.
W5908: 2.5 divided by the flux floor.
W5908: 0.41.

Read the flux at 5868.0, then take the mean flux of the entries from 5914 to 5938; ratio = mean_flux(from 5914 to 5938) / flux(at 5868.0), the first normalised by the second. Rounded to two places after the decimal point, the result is 1.01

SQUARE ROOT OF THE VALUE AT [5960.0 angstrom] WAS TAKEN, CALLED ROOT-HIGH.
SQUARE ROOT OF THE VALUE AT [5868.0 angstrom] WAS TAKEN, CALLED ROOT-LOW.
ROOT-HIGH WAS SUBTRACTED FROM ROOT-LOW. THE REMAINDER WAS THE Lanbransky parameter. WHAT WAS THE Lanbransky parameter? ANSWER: -0.12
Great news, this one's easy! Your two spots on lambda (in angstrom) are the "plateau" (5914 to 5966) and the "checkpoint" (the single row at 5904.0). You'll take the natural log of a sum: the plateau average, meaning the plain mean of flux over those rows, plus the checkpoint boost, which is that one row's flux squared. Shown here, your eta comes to 4.8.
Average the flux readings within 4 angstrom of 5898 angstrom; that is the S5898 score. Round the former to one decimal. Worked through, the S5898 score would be 7.8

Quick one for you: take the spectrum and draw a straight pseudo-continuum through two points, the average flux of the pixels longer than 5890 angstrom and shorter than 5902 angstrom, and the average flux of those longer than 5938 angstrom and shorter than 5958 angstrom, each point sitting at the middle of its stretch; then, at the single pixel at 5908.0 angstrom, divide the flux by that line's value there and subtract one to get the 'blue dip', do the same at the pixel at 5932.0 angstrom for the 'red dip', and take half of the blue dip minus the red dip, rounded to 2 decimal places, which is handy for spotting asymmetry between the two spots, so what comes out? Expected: 0.12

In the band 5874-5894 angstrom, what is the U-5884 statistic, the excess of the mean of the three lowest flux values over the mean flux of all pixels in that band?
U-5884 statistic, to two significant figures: -1.5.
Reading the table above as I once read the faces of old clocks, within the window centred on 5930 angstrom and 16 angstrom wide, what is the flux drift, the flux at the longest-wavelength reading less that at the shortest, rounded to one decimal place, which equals 0.6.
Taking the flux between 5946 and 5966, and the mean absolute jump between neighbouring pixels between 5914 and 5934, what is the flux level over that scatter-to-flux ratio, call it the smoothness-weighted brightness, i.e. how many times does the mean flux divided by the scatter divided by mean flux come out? 1697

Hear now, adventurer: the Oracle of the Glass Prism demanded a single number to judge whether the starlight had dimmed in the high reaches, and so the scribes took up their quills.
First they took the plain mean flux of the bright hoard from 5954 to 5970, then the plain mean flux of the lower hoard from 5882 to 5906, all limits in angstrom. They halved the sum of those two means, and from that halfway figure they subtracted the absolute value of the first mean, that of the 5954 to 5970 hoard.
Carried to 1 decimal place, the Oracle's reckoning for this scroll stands -2.3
